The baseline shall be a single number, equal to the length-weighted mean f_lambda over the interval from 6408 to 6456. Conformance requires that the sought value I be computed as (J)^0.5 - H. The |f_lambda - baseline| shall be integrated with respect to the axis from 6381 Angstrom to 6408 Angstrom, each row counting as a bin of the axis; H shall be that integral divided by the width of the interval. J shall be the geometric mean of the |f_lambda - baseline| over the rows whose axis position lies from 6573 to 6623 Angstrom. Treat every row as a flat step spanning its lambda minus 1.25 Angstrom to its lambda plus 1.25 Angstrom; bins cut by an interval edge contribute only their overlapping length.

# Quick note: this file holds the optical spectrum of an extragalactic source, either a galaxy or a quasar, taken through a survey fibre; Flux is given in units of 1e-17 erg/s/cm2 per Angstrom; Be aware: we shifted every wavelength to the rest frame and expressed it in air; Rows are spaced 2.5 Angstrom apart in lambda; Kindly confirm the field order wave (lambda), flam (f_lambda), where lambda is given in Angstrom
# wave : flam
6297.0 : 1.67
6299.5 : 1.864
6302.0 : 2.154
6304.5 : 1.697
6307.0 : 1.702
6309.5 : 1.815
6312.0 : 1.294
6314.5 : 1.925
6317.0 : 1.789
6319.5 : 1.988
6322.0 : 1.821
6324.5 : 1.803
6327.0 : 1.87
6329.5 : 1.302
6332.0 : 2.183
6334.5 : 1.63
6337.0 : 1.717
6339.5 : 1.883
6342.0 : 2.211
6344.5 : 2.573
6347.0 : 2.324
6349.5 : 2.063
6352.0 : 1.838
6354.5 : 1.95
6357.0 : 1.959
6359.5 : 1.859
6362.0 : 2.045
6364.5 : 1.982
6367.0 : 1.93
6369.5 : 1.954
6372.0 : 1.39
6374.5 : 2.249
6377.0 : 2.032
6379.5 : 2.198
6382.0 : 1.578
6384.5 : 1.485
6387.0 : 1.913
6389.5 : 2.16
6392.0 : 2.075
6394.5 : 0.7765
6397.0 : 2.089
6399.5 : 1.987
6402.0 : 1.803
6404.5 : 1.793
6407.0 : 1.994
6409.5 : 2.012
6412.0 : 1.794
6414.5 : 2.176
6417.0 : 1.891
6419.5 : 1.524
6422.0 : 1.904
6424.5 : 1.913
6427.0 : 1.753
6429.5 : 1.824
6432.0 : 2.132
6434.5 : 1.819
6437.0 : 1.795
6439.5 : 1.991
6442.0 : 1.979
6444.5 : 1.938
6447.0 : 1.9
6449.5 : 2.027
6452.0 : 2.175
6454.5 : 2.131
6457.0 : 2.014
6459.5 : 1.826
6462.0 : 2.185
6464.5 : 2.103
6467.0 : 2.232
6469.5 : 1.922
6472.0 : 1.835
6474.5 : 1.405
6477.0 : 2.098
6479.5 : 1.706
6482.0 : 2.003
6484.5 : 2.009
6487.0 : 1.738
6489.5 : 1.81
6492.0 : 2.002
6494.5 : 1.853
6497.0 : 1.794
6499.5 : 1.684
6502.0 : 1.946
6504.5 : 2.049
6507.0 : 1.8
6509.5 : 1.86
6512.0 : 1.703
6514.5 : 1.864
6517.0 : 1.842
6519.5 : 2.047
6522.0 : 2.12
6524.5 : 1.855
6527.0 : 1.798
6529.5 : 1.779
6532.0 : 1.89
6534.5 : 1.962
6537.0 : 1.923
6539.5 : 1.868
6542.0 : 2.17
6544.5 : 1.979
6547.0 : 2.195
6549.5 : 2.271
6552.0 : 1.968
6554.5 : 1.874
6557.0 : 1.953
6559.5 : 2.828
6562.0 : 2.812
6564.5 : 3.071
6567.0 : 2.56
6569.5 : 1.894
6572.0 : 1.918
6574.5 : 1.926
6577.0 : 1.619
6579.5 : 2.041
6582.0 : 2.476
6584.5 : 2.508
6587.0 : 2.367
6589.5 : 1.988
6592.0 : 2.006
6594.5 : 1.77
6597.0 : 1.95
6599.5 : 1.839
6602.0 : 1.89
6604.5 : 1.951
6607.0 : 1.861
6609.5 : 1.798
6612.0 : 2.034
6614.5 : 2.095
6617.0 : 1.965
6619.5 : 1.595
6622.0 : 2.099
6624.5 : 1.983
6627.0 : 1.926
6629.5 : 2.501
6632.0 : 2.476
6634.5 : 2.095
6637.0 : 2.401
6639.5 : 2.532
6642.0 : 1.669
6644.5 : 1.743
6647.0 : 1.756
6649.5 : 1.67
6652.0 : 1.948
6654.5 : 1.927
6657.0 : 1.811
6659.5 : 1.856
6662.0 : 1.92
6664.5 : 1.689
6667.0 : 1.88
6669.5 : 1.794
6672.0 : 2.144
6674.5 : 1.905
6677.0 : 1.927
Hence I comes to 0.05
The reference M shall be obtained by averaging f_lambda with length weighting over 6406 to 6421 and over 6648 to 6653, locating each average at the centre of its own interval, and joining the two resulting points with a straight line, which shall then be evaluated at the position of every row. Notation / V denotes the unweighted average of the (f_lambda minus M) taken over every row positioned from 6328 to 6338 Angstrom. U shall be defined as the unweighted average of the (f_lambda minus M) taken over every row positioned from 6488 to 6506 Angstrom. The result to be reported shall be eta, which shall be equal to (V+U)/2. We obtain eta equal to -0.10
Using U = 0.01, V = -0.22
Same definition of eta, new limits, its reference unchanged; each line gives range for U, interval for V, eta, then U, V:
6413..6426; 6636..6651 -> 0.07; -0.01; 0.16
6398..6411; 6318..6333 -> -0.04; 0.02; -0.11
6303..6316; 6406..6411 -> -0.07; -0.25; 0.10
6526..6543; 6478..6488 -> 0.03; 0.07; 0.00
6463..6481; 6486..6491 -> -0.03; 0.03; -0.09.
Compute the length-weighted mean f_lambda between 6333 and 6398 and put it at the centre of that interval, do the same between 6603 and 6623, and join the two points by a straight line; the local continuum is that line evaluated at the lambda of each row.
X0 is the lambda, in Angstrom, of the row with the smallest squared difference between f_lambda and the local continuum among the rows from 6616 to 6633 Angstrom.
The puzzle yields 6627.0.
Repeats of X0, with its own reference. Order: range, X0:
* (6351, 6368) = 6367.0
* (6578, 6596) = 6589.5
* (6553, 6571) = 6569.5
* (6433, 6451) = 6444.5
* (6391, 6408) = 6399.5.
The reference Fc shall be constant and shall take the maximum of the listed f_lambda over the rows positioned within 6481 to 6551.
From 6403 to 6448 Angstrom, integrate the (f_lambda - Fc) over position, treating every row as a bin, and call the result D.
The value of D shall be -17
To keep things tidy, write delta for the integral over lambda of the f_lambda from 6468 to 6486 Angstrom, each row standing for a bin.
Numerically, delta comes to 33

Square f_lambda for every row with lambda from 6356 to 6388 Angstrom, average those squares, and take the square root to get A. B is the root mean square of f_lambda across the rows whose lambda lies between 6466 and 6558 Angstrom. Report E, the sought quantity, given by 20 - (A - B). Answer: 20.0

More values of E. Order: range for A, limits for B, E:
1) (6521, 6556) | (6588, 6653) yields 20.0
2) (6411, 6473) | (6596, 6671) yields 20.0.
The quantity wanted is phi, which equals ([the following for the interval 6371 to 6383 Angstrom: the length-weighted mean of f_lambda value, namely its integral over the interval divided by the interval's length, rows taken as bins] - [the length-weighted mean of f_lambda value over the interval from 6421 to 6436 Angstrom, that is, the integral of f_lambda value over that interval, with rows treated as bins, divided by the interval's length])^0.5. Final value 0.13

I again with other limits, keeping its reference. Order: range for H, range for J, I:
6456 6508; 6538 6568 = 0.28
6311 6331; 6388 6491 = 0.11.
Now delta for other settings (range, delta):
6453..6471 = 37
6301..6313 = 21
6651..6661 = 19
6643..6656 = 23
